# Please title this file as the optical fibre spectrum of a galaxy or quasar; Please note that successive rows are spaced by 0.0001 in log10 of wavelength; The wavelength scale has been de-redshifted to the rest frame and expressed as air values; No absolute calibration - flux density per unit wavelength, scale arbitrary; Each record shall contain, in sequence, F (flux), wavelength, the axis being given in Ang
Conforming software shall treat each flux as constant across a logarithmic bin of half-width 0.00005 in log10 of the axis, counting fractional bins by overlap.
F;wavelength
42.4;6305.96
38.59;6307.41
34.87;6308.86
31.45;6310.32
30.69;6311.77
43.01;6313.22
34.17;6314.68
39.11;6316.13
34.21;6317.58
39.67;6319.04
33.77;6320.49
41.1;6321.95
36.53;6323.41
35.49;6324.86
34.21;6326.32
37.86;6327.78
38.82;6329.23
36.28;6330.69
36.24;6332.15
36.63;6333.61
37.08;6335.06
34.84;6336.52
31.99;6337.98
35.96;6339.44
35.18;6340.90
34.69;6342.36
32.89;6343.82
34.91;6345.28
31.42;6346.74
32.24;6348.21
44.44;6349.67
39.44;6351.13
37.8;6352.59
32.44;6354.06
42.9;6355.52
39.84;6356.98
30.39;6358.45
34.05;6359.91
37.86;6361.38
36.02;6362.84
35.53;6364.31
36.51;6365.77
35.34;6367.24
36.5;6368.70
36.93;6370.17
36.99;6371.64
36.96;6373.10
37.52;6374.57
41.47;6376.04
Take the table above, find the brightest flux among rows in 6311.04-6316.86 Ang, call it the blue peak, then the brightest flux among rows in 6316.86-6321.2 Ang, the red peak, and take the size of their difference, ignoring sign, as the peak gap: 3.3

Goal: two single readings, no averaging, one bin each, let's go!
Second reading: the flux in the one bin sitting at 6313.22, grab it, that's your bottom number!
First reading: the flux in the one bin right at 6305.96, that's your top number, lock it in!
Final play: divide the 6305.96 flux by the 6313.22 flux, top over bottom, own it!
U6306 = 0.99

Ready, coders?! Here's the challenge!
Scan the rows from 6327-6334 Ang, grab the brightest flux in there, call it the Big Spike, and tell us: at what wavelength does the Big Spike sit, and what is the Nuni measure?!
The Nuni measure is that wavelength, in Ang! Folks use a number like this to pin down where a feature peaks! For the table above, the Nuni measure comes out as 6329.23 Ang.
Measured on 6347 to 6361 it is 6349.67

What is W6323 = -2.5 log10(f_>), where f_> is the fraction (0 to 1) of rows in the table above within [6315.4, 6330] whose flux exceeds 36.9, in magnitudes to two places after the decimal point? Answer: 0.75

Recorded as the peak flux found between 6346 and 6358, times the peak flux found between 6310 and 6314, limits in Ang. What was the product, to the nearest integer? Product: 1911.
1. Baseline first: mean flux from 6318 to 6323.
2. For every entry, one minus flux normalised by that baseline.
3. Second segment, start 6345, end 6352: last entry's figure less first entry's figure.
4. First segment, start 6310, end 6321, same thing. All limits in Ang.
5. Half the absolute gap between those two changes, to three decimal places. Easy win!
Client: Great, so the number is 0.029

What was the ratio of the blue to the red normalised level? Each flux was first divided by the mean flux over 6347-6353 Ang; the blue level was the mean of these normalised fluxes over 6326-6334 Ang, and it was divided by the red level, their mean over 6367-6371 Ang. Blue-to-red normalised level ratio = 1.01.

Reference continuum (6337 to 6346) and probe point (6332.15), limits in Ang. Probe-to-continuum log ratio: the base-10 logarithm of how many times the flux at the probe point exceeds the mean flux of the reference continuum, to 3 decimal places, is 0.024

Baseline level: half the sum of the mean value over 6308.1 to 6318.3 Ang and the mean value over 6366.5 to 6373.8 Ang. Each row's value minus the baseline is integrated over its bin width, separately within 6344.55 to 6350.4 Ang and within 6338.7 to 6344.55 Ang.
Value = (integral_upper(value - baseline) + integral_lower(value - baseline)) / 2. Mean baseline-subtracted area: -4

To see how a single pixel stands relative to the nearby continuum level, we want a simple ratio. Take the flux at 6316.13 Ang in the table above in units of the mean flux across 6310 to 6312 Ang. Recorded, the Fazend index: 1.26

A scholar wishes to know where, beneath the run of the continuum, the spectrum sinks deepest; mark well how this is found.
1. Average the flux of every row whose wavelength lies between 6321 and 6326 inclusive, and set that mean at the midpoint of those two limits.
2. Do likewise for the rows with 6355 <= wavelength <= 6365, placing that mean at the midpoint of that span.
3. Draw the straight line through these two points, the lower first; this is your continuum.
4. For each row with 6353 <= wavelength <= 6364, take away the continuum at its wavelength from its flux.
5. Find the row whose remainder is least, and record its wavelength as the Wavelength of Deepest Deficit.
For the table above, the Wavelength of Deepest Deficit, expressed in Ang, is 6358.45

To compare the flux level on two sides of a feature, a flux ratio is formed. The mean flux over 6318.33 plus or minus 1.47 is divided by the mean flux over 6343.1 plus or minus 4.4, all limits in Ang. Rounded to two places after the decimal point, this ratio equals 1.08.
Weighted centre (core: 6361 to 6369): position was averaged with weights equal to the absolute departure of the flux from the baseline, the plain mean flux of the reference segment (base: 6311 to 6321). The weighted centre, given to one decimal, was 6364.0 Ang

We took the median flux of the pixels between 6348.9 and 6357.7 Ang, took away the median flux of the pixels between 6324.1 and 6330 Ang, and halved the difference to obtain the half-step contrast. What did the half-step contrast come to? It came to 1.5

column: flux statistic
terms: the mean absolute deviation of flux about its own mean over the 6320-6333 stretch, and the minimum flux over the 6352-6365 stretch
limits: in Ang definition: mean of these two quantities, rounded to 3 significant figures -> 16.0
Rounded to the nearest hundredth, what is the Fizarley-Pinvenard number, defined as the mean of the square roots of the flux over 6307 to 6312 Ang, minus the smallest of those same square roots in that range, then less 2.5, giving -2.22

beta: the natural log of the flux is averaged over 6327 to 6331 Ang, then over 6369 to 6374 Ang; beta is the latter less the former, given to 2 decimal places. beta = -0.02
